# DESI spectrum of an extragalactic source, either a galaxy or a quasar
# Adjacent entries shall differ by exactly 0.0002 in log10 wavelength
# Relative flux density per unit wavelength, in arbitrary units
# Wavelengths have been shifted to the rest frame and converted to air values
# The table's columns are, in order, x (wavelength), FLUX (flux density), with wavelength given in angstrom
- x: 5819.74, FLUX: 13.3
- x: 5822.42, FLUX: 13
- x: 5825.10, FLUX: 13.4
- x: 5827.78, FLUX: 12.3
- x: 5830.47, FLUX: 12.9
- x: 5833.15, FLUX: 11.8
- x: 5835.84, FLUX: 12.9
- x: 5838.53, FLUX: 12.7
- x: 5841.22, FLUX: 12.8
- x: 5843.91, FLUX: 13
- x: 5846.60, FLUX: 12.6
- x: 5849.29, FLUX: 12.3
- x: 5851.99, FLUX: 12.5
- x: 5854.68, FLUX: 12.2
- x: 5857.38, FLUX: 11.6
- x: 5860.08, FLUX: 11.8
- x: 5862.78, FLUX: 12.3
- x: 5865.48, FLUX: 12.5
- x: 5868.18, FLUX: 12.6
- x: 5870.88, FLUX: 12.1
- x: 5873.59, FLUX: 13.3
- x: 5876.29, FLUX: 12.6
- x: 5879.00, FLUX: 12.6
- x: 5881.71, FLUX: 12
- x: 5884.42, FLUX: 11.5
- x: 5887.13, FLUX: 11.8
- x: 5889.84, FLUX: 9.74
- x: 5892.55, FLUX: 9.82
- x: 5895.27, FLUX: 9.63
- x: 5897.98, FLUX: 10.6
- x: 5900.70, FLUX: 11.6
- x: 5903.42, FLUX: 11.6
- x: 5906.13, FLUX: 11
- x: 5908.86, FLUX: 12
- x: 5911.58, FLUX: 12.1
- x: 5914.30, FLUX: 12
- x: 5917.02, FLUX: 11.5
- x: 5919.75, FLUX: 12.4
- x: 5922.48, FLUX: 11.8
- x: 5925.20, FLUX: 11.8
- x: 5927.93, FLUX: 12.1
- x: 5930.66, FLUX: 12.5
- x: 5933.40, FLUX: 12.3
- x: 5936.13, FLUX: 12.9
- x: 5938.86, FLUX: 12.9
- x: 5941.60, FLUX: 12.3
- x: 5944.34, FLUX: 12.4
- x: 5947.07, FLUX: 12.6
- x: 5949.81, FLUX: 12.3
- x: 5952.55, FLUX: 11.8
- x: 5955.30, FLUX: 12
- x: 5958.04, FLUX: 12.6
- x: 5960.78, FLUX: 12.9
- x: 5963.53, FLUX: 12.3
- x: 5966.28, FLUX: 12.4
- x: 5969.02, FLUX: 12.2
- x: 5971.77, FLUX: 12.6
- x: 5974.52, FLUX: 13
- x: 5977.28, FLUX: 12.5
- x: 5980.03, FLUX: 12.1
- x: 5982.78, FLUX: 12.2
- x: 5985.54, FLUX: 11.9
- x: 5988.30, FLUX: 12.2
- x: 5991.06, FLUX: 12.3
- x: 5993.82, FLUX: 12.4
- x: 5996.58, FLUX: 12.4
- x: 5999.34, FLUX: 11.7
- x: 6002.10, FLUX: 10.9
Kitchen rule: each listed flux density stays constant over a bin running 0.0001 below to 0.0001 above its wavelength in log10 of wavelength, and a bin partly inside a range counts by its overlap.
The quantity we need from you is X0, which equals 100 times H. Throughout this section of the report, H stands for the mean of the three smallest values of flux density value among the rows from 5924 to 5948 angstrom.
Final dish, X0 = 1207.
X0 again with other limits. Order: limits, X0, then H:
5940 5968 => 1203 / 12.0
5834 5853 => 1247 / 12.5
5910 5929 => 1170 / 11.7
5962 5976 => 1230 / 12.3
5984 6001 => 1193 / 11.9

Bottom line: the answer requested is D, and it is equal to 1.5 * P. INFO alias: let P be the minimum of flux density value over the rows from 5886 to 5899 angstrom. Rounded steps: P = 9.63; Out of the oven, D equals 14.4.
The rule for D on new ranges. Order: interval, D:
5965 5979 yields 18.3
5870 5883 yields 18.0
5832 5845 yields 17.7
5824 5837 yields 17.7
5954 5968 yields 18.0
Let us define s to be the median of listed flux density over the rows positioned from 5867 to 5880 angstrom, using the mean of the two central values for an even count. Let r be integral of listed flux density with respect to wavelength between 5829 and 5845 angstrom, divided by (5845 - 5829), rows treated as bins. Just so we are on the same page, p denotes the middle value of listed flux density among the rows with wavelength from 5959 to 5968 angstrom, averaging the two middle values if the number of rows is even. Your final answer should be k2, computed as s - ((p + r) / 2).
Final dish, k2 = 0.1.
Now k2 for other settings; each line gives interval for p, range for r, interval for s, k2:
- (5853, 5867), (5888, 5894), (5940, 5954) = 1.2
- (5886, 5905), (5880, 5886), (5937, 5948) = 1.3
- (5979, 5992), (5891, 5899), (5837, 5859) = 1.5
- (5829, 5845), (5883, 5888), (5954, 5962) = 0.4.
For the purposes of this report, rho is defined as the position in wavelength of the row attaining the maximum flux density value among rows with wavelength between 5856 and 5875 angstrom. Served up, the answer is 5873.59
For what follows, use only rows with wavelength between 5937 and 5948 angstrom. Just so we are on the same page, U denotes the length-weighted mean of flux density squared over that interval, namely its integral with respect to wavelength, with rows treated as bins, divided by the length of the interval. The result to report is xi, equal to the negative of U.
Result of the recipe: -158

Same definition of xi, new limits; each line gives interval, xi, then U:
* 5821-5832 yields -166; 166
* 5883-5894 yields -116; 116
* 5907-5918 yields -141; 141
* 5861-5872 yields -153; 153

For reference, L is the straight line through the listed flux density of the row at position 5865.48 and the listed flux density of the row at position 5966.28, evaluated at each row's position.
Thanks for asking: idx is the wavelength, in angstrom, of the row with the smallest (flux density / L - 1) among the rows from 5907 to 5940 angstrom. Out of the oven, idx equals 5917.02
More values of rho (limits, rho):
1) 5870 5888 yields 5873.59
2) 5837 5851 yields 5843.91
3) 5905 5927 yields 5919.75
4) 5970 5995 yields 5974.52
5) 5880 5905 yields 5881.71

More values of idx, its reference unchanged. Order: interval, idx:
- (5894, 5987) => 5895.27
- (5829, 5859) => 5857.38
